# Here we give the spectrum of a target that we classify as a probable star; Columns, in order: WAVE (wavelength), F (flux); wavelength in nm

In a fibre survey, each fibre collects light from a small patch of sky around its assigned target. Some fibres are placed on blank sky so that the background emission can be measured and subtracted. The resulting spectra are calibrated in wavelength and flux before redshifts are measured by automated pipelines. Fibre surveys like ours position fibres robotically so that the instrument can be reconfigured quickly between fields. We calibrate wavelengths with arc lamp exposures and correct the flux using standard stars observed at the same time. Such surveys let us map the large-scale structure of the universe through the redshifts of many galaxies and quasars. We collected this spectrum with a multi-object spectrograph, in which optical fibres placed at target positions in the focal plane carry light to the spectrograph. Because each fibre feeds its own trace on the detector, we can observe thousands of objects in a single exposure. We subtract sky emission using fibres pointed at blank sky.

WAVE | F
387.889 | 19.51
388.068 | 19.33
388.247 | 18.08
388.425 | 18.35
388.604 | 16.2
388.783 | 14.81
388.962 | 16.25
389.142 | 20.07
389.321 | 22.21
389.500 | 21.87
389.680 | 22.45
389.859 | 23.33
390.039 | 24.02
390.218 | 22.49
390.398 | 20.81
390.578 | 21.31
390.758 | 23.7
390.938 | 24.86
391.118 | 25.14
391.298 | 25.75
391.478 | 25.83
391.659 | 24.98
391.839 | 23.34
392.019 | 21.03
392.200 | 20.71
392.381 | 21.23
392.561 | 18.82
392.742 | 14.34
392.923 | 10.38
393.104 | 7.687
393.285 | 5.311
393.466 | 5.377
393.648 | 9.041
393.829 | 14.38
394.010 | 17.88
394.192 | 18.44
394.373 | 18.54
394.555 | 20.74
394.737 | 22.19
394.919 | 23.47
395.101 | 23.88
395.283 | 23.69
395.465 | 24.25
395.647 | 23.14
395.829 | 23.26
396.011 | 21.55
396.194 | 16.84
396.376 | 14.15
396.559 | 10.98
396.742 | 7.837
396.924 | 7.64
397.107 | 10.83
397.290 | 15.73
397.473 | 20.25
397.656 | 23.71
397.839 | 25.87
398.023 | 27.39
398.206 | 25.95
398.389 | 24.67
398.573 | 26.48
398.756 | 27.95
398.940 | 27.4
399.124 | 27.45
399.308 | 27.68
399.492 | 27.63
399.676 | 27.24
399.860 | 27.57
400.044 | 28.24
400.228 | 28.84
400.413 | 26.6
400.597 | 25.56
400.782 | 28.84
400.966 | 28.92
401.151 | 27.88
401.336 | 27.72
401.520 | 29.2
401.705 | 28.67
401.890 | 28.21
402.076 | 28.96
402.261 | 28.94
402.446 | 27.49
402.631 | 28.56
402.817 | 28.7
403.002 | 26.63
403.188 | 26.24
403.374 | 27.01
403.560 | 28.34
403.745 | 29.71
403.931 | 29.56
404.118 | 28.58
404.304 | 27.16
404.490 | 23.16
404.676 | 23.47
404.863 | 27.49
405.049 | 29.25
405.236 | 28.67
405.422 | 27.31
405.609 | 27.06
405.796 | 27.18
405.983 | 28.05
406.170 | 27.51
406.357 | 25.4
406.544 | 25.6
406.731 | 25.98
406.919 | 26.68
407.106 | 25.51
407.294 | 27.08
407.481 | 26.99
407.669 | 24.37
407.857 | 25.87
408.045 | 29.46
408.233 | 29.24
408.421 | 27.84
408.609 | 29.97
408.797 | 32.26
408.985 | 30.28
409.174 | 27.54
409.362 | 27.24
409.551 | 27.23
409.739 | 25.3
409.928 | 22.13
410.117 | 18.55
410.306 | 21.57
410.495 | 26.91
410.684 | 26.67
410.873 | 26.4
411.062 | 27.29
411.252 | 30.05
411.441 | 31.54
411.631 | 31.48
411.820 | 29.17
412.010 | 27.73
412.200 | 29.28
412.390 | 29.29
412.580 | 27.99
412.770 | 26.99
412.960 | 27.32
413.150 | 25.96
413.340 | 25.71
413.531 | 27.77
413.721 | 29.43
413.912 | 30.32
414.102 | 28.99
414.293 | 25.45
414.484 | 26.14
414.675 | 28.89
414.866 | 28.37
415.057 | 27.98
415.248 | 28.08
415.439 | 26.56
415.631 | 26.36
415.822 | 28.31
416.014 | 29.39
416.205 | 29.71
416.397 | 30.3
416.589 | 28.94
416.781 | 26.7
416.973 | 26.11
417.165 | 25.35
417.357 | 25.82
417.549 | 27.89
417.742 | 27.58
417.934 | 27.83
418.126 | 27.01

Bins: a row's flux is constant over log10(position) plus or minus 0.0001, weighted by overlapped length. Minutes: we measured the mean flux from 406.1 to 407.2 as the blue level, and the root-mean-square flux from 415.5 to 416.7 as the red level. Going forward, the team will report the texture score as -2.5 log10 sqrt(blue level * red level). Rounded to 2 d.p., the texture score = -3.60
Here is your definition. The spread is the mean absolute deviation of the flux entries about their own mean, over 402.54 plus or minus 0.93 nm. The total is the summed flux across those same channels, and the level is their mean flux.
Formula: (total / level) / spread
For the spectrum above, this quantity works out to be 11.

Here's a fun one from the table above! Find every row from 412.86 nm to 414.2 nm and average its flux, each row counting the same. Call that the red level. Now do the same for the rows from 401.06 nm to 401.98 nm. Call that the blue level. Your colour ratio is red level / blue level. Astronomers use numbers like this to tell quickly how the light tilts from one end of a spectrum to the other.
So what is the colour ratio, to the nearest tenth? 1.0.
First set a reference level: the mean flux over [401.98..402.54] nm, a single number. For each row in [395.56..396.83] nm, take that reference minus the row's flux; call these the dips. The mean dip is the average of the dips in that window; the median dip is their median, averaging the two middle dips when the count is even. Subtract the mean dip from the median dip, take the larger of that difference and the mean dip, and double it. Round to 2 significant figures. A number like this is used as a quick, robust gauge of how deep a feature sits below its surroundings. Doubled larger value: 23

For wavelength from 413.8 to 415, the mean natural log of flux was 3.33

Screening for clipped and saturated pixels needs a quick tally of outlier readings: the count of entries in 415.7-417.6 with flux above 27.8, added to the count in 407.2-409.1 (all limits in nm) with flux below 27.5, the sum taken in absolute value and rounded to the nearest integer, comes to 10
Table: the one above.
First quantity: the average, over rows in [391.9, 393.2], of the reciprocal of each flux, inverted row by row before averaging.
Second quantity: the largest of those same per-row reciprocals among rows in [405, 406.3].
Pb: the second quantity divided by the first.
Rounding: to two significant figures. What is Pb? 0.53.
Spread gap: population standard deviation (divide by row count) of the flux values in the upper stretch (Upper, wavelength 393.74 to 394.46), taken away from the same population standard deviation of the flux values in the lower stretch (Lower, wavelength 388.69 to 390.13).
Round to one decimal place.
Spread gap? 1.4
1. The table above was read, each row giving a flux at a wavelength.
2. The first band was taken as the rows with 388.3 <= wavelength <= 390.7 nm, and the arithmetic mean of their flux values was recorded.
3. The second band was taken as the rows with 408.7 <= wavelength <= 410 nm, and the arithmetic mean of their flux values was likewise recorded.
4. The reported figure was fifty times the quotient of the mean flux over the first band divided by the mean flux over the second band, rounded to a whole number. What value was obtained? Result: 37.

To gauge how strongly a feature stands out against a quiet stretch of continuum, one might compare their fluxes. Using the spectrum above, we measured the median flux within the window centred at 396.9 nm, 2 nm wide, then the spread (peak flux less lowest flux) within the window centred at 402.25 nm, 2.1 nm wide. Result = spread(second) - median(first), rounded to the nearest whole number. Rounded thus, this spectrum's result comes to -13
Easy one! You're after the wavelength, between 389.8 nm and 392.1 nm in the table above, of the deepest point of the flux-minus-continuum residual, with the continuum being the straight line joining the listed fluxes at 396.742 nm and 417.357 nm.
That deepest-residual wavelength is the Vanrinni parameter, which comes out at 392.019 nm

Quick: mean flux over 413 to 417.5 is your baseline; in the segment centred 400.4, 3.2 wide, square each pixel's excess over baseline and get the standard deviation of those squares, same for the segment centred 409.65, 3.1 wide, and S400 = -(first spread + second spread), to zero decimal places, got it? -23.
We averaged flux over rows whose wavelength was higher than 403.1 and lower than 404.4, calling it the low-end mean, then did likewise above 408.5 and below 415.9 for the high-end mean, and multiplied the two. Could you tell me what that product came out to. 774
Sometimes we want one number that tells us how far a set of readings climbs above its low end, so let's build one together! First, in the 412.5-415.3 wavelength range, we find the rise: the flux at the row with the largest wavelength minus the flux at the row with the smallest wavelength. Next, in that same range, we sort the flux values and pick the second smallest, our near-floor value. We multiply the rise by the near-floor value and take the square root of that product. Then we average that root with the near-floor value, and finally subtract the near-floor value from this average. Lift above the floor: -12.1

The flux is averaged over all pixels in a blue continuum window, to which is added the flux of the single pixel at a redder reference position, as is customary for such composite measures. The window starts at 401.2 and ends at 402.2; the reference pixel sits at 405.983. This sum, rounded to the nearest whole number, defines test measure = 57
